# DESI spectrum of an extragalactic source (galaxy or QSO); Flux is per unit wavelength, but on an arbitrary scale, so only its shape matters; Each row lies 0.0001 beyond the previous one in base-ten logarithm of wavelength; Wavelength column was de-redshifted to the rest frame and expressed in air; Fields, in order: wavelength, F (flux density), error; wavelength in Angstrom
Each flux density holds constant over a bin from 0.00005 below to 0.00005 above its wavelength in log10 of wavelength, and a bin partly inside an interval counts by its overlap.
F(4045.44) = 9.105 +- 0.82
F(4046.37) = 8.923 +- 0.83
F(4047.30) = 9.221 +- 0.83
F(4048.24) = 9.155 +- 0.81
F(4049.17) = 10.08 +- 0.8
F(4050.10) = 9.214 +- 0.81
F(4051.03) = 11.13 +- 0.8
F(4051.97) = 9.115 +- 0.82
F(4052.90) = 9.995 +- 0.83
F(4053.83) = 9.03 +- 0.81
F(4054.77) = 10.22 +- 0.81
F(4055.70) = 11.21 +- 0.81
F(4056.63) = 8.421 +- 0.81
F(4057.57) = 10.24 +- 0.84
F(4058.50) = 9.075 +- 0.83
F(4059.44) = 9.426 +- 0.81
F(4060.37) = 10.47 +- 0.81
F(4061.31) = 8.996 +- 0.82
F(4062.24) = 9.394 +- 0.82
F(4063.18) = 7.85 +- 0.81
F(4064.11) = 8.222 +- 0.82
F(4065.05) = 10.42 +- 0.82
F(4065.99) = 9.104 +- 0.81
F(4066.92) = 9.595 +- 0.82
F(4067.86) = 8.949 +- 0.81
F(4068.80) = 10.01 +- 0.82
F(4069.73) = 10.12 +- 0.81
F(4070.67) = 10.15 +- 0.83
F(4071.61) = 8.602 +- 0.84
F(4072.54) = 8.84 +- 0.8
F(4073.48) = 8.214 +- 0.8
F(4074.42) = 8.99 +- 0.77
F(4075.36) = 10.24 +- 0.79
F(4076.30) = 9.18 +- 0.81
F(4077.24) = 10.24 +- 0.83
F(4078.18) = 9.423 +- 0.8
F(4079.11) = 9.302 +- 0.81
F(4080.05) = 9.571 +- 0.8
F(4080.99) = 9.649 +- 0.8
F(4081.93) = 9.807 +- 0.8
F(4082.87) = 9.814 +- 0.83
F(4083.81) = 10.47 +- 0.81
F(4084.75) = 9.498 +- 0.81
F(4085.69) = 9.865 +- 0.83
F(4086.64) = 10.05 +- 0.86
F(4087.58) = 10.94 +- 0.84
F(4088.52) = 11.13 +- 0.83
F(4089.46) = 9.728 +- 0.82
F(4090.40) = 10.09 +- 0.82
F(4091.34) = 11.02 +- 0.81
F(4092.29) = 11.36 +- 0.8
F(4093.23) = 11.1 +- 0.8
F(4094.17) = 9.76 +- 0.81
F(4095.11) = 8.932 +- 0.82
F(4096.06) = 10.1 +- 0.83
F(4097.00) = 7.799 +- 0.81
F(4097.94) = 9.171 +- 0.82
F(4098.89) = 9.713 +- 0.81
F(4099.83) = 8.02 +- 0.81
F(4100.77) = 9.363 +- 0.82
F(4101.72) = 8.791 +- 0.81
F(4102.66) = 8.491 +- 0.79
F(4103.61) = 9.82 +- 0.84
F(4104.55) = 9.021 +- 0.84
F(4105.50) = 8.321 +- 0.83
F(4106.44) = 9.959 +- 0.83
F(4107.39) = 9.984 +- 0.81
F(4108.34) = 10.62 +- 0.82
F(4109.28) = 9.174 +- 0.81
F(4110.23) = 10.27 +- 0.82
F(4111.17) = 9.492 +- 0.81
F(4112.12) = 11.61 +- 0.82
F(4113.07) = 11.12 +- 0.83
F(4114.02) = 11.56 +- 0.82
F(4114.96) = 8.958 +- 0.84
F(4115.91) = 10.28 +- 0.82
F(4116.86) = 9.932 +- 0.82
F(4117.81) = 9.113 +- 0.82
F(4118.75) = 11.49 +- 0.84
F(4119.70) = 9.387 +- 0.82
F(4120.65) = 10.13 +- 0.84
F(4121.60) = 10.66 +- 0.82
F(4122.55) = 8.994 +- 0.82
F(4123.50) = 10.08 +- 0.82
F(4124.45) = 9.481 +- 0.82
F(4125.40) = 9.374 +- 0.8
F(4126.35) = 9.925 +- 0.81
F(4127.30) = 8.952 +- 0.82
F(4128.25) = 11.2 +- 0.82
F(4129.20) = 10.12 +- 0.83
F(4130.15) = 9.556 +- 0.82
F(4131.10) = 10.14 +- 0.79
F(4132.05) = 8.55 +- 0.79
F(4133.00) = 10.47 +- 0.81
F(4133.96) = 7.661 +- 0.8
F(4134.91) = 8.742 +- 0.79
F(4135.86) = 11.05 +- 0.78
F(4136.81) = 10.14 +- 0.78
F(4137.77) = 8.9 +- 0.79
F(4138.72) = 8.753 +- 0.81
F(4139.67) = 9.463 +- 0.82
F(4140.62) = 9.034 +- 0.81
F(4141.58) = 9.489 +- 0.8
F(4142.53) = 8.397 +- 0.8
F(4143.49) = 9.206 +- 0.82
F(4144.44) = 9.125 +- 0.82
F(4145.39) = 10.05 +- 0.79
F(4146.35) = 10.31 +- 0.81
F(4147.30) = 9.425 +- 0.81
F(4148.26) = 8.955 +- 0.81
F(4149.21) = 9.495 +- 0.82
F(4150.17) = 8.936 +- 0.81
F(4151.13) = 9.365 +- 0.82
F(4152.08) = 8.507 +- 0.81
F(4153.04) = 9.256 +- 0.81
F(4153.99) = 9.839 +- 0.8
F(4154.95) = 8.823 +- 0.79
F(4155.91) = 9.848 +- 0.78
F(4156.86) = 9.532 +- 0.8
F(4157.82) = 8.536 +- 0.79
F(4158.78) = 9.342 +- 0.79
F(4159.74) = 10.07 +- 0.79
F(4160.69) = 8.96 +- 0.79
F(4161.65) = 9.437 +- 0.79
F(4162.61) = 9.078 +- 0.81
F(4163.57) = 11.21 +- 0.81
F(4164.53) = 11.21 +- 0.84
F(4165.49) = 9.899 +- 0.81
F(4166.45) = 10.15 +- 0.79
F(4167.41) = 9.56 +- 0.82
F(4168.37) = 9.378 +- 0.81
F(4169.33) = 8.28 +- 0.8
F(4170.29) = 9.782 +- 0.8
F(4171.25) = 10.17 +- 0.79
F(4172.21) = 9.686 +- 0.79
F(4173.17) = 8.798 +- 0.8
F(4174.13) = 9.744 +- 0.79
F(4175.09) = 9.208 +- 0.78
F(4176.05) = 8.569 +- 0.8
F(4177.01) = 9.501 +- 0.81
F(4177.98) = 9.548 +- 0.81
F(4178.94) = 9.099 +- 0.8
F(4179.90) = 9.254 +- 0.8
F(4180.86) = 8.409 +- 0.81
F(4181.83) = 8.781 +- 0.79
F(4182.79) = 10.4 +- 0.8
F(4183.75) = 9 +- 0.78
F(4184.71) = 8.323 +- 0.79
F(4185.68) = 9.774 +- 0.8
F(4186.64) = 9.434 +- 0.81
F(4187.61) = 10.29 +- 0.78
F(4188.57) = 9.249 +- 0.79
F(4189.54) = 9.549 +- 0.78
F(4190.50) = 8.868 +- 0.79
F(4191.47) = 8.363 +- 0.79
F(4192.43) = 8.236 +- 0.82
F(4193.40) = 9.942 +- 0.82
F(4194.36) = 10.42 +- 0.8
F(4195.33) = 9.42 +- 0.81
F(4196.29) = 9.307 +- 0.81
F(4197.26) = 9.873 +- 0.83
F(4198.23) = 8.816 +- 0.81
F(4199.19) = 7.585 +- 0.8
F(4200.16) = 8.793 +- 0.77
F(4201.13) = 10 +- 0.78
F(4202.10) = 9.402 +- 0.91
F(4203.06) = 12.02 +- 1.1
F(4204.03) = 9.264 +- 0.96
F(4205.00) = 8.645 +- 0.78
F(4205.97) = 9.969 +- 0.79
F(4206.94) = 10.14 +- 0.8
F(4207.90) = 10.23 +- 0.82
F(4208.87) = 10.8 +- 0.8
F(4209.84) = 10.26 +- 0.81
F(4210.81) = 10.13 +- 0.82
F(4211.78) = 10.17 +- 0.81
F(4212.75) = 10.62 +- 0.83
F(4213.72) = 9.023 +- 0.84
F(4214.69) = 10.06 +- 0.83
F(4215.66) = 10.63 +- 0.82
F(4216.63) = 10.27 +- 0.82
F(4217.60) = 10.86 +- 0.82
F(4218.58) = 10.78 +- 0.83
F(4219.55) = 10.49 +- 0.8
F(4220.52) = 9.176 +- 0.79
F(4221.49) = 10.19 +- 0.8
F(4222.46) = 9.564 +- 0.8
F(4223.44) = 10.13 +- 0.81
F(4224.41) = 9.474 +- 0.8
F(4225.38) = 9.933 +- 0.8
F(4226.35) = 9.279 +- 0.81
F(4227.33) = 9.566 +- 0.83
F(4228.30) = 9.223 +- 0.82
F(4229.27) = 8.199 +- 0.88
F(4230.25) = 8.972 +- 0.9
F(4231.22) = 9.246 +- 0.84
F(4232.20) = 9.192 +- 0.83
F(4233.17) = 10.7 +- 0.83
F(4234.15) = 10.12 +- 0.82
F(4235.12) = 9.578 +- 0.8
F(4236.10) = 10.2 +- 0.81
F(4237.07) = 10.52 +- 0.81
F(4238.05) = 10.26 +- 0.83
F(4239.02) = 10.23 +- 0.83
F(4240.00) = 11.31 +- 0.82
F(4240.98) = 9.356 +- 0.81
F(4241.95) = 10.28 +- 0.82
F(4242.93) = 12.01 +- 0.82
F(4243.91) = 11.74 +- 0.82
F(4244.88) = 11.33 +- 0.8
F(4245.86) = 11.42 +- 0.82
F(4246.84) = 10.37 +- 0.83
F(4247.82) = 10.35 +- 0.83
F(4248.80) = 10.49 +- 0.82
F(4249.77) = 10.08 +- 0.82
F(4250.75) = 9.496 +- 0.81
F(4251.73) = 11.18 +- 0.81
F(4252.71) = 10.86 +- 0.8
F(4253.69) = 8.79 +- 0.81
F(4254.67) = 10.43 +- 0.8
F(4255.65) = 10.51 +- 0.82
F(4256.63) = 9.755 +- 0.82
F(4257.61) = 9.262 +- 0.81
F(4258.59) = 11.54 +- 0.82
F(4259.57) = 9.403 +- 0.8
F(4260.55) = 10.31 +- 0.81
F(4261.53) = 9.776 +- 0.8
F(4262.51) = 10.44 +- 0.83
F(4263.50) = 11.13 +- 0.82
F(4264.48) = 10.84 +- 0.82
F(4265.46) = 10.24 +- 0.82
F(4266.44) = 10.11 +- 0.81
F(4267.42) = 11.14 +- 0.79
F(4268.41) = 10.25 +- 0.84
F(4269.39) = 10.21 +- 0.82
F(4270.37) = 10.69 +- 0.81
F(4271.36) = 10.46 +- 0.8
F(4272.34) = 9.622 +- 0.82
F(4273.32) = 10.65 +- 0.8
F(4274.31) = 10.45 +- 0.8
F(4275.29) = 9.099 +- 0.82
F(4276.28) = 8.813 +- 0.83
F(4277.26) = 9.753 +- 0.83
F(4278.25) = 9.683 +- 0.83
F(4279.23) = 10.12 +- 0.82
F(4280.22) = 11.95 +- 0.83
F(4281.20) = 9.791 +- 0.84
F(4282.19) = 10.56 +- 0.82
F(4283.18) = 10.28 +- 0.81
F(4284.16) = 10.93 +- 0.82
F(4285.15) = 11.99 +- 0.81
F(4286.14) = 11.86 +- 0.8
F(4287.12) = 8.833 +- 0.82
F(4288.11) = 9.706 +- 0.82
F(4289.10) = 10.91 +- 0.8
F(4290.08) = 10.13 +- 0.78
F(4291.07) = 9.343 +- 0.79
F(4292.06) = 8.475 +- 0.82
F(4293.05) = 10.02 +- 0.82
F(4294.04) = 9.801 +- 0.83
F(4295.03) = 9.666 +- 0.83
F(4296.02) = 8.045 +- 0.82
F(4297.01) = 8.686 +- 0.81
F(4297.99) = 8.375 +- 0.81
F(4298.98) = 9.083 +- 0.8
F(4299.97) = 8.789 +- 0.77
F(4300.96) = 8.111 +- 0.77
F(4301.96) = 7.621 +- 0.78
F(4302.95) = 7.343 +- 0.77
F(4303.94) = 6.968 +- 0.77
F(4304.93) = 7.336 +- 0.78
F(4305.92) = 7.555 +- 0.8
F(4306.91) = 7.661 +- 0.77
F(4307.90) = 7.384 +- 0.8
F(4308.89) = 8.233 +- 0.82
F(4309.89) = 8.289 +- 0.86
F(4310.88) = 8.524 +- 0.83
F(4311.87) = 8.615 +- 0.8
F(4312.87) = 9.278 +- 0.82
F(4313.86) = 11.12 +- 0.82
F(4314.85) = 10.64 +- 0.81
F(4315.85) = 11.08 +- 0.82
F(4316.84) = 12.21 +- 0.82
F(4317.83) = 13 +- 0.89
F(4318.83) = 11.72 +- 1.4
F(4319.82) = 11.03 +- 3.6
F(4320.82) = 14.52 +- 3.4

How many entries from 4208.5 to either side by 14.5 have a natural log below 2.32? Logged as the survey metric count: 18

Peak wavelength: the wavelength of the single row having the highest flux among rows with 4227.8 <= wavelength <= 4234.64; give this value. 4233.17 Angstrom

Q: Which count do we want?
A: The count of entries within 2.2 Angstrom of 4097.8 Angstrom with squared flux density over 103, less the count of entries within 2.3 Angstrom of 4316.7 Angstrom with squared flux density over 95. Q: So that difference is -5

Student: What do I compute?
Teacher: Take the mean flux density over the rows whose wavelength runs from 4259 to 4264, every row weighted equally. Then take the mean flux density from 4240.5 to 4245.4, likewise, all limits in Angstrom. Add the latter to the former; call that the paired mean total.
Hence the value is 21.2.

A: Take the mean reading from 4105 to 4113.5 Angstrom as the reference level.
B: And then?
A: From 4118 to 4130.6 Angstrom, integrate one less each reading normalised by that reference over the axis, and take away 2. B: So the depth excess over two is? -1.86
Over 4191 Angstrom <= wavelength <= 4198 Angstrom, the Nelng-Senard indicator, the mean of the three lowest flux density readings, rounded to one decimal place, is 8.6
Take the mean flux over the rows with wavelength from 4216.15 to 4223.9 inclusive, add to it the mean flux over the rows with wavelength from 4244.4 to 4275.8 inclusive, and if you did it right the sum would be 20.5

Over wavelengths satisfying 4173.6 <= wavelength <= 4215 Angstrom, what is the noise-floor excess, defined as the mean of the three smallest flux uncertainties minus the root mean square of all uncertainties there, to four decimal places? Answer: -0.0403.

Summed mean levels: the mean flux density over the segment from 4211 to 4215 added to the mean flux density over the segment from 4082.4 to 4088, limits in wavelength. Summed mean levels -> 20.1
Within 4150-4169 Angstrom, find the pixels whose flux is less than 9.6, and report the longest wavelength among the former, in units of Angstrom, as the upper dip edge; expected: 4168.37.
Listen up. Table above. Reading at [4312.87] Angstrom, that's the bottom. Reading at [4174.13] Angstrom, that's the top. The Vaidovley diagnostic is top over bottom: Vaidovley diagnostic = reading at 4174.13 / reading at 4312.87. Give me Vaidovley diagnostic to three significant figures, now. 1.05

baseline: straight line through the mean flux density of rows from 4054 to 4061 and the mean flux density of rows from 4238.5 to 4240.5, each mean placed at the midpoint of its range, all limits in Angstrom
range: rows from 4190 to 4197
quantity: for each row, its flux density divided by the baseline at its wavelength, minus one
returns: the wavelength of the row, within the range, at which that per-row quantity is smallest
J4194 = 4192.43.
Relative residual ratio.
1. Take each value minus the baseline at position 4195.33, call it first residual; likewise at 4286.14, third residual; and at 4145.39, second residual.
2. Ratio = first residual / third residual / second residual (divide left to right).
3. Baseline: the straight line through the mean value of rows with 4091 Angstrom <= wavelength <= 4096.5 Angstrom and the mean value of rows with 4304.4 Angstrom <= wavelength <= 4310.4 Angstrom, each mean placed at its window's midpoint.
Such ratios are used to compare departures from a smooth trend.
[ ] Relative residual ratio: 0.2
